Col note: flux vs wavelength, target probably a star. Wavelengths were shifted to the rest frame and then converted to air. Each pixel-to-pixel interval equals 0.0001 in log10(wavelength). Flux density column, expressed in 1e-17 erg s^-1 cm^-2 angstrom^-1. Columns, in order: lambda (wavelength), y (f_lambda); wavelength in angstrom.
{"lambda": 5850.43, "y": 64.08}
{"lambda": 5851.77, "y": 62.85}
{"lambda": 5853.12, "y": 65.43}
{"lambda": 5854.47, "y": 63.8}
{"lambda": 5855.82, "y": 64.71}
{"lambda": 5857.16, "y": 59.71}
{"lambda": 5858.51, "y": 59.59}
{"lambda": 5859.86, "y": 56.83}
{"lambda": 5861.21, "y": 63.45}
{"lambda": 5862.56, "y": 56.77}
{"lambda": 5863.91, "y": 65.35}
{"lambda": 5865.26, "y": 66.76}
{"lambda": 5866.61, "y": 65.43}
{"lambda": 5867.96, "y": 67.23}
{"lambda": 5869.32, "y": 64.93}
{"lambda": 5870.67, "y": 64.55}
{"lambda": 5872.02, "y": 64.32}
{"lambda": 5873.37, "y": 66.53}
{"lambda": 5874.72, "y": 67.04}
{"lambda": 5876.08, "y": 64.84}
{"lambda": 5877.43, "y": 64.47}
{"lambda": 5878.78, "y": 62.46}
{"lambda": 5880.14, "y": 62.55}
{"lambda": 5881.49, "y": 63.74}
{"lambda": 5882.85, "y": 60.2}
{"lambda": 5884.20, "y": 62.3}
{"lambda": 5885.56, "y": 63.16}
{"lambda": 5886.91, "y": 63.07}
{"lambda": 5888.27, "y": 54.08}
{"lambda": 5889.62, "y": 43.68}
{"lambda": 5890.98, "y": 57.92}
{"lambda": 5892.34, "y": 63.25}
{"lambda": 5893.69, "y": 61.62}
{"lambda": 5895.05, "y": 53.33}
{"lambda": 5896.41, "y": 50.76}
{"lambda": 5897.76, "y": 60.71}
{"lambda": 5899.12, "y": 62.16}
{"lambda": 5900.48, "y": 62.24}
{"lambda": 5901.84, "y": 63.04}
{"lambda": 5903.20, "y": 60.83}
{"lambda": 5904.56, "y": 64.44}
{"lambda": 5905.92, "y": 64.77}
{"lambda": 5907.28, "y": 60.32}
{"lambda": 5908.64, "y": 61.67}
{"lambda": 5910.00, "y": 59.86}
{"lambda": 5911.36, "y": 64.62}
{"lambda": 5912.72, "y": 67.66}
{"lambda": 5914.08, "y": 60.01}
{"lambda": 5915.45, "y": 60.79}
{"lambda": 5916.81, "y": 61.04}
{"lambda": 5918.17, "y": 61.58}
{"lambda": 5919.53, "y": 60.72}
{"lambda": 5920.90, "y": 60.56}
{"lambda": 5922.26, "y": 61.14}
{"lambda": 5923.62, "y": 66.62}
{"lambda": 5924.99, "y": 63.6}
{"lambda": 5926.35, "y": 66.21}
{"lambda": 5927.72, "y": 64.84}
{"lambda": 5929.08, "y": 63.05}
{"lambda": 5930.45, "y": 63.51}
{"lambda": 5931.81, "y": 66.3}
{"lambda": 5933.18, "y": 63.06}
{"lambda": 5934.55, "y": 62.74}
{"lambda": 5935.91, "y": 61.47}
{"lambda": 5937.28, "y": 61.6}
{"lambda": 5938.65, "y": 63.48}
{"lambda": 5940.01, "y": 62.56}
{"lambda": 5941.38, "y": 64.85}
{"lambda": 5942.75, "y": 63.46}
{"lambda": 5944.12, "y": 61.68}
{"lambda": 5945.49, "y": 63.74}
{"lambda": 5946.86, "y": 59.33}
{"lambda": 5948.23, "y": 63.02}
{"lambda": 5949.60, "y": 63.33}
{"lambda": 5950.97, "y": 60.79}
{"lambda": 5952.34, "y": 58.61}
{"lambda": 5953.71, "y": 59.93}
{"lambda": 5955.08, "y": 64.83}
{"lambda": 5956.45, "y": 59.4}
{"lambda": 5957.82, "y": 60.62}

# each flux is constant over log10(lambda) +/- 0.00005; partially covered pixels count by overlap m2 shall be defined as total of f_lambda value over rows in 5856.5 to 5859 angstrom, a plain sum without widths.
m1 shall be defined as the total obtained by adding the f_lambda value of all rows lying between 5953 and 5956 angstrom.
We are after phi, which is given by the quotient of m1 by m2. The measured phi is 1.05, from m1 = 125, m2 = 119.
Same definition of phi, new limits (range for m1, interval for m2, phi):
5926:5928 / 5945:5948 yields 1.06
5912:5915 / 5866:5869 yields 0.96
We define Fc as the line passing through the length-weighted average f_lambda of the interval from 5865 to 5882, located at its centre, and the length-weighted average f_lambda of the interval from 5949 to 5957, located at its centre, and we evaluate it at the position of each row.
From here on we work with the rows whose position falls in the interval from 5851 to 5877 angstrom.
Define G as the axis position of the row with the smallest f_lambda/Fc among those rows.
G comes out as 5859.86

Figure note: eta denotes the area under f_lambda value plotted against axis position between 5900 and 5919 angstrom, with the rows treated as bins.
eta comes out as 1184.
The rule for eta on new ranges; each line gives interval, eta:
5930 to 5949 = 1195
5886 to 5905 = 1114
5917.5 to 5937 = 1233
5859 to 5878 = 1218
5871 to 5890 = 1177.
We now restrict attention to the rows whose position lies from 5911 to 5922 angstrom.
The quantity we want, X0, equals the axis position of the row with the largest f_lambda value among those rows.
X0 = 5912.72 angstrom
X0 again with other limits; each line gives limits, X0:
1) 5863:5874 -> 5867.96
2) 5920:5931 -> 5923.62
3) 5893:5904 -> 5901.84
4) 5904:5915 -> 5912.72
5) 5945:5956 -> 5955.08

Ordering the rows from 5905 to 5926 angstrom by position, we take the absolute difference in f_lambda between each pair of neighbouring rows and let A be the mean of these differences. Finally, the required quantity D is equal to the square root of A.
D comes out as 1.58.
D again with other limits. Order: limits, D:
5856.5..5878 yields 1.58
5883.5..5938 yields 1.75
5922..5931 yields 1.57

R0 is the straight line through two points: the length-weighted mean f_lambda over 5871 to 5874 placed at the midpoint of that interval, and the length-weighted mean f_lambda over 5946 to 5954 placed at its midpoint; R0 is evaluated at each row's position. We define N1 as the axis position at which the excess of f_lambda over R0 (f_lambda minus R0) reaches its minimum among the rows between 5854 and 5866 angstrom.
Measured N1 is 5859.86 angstrom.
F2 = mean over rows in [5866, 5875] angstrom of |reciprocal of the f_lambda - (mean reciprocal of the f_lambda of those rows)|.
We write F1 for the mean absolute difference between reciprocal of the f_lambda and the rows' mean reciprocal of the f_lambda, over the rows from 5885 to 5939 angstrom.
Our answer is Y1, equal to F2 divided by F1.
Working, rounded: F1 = 0.0008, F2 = 0.0002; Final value 0.3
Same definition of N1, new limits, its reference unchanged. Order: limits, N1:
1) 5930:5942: 5935.91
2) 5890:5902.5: 5896.41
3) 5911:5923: 5914.08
